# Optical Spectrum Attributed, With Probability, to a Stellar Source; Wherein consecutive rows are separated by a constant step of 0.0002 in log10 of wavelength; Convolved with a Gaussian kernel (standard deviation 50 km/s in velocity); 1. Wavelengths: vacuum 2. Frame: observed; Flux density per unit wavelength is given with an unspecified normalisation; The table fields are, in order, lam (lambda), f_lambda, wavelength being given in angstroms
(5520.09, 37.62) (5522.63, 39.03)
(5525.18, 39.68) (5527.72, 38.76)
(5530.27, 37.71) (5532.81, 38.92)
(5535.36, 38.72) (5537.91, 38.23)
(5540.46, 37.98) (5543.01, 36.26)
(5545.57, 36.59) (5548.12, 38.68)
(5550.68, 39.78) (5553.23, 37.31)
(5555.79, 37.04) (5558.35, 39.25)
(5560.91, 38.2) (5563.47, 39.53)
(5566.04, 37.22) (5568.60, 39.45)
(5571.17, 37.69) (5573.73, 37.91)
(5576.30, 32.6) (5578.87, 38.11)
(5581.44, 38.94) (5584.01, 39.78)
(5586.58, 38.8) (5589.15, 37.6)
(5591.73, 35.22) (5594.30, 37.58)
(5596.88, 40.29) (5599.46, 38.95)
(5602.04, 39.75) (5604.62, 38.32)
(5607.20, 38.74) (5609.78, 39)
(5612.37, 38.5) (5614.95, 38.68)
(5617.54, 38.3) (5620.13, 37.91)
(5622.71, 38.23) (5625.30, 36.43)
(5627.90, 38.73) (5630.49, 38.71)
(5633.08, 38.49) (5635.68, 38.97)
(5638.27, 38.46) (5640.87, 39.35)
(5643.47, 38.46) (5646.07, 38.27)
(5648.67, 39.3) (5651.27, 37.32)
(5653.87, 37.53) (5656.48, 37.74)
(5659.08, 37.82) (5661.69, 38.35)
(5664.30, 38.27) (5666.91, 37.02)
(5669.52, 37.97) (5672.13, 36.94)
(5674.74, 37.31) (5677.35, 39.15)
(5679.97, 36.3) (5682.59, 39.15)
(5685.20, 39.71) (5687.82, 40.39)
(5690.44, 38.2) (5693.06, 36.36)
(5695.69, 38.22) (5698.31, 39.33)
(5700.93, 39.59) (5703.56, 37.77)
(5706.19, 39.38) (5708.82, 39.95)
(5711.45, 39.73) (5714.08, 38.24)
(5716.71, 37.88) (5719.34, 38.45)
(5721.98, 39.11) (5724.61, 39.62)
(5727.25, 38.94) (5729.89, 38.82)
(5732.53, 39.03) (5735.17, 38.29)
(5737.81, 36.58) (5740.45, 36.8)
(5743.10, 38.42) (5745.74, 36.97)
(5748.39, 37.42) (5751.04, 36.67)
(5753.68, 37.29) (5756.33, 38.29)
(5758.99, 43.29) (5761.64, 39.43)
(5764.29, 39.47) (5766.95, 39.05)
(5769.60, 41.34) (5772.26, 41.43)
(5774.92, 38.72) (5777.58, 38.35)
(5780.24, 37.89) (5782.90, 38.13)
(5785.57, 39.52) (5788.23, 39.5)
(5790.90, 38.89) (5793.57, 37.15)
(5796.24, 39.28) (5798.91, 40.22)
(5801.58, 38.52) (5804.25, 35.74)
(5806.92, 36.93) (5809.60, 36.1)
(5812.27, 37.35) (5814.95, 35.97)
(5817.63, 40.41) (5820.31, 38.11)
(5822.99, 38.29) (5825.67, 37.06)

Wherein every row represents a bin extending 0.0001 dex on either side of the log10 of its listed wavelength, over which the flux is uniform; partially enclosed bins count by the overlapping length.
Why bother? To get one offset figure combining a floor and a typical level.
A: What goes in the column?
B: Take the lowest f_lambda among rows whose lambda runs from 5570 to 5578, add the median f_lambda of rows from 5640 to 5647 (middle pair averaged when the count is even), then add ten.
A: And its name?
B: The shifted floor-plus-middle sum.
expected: 81.1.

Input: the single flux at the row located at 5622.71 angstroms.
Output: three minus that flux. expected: -35.2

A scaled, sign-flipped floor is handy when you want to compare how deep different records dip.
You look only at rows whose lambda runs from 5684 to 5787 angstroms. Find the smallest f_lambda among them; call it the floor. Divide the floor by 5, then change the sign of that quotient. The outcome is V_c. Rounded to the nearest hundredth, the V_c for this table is -7.27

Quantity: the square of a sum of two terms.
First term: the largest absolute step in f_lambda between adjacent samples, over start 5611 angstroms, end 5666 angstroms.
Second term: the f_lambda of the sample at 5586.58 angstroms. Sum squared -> 1689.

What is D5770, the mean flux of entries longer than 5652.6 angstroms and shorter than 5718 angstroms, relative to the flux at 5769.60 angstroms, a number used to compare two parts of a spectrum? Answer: 0.93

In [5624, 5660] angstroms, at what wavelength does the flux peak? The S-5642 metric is 5640.87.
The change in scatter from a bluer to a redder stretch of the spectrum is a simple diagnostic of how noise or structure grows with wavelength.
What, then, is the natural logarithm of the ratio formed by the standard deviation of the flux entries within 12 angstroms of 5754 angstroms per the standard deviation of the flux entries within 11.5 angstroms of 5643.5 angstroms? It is 1.1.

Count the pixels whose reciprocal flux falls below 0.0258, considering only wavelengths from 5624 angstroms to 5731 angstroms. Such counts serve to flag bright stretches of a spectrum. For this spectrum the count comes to 16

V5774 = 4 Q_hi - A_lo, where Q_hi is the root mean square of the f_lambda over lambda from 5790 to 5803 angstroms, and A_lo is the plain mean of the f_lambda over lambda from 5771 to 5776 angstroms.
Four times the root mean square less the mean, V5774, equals 115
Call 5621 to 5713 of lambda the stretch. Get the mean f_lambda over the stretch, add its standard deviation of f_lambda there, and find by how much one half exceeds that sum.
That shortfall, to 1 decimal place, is -38.9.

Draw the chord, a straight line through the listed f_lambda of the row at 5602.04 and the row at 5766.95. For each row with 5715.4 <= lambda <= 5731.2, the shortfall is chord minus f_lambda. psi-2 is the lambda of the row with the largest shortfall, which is 5716.71 angstroms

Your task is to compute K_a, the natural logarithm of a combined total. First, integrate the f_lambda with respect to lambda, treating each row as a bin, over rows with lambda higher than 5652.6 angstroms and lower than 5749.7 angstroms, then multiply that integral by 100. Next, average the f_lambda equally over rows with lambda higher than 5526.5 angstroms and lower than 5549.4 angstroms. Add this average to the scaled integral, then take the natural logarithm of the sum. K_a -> 12.8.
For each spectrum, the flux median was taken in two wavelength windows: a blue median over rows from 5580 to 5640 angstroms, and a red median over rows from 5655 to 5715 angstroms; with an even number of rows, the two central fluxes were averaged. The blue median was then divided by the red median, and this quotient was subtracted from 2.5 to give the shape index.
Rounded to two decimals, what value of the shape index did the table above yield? 1.49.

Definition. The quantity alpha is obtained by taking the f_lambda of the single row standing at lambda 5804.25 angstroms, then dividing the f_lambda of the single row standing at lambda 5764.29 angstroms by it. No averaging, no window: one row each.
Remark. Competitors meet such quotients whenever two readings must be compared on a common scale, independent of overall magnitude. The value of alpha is 1.10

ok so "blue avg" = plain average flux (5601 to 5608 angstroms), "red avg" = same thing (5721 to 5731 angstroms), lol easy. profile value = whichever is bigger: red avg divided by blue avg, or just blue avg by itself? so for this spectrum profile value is 38.9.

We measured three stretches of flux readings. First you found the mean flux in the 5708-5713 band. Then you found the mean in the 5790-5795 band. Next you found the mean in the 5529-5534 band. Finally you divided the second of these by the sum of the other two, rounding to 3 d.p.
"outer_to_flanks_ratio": 0.486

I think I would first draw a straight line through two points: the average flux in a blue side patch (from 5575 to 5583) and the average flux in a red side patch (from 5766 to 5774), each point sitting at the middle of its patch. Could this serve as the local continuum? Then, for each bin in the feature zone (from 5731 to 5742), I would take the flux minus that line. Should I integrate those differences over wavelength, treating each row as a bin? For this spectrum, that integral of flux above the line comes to -24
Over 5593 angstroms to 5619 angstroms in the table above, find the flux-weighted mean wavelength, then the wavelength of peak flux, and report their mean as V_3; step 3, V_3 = 5601.4 angstroms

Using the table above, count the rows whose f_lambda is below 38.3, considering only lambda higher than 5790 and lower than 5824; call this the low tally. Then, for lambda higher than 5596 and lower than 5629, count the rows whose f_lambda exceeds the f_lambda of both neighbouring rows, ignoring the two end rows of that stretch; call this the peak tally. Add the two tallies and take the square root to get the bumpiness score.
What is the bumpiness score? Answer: 3.46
